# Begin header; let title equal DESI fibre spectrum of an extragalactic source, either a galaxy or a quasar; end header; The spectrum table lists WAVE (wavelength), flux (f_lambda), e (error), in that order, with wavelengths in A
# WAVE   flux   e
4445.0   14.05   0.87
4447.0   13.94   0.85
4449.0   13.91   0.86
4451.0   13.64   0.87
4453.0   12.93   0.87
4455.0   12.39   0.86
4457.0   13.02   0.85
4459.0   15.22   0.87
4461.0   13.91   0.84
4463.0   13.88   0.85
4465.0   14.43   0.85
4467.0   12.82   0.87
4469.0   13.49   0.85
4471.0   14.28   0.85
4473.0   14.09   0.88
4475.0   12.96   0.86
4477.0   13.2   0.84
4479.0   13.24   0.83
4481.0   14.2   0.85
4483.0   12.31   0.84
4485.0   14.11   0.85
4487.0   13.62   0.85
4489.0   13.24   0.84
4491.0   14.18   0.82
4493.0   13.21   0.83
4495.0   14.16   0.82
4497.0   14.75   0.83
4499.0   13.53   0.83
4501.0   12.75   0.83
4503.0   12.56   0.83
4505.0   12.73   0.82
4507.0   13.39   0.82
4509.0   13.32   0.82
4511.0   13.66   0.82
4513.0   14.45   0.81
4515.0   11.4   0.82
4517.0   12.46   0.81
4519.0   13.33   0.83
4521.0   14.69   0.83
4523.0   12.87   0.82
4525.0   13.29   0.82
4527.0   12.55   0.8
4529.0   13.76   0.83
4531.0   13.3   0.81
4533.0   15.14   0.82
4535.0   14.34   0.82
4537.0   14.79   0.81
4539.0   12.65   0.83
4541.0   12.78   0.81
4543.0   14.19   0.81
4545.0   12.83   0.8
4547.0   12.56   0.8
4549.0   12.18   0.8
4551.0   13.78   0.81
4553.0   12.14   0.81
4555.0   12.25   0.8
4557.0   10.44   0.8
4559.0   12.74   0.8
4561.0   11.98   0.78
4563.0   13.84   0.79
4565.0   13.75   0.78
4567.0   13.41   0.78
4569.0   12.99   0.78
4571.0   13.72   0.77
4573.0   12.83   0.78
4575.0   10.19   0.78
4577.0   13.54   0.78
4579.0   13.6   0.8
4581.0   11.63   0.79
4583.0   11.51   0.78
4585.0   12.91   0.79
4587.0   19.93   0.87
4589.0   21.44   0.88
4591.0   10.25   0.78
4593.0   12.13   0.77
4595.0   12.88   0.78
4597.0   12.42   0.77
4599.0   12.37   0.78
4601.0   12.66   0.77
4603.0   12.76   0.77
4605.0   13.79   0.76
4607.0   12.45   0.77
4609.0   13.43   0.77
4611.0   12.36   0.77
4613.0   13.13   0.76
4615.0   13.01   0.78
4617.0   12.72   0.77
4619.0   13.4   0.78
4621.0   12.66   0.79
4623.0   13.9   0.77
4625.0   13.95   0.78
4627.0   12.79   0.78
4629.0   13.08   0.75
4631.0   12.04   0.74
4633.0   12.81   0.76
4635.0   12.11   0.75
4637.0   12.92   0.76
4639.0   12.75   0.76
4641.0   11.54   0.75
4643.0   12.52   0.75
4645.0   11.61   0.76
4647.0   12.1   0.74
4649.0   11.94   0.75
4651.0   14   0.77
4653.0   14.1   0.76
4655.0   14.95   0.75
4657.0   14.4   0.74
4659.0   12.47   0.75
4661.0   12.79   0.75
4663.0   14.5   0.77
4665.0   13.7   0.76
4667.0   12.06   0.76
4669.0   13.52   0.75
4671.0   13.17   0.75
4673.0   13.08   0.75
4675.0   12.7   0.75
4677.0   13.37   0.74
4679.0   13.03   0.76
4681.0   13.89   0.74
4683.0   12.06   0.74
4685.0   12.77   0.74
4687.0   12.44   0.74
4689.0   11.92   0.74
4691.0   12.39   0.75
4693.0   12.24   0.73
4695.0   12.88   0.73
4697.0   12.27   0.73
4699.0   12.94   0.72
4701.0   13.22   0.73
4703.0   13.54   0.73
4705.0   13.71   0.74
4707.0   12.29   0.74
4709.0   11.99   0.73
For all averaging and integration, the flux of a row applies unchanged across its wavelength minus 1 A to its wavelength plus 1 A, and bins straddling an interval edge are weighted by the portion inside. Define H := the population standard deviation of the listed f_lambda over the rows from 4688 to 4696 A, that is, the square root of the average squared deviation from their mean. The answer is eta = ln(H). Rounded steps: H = 0.3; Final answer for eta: -1.1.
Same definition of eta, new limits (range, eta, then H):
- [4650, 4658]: -1.0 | 0.4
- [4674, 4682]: -0.8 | 0.4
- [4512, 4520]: 0.1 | 1.1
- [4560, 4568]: -0.3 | 0.7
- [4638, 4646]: -0.6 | 0.5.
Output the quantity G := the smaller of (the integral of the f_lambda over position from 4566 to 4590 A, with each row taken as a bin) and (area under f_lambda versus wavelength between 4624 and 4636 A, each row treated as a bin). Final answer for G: 154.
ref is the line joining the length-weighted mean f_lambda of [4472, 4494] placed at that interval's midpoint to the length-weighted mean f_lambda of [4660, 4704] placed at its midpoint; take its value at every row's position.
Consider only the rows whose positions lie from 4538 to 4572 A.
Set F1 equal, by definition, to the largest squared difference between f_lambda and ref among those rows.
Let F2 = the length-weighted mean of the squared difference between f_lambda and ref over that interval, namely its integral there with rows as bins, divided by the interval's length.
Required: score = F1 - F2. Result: 7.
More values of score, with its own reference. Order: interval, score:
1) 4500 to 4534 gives 3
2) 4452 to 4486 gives 2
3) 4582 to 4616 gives 60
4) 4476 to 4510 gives 1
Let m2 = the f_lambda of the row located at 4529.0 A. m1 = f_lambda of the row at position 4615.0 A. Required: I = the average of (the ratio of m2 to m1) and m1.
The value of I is 7.0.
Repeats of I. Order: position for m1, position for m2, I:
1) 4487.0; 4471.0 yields 7.3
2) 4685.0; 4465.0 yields 6.9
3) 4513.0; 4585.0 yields 7.7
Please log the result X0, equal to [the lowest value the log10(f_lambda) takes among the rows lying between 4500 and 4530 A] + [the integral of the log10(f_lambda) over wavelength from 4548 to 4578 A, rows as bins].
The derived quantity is 34.07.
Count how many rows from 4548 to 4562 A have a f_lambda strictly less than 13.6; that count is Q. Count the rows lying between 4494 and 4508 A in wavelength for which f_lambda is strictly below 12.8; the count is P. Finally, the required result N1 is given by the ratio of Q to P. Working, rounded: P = 3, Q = 6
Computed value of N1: 2.0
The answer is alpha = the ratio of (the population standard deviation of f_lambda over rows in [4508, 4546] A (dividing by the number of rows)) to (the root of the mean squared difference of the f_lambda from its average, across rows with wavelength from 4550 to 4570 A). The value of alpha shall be 0.92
